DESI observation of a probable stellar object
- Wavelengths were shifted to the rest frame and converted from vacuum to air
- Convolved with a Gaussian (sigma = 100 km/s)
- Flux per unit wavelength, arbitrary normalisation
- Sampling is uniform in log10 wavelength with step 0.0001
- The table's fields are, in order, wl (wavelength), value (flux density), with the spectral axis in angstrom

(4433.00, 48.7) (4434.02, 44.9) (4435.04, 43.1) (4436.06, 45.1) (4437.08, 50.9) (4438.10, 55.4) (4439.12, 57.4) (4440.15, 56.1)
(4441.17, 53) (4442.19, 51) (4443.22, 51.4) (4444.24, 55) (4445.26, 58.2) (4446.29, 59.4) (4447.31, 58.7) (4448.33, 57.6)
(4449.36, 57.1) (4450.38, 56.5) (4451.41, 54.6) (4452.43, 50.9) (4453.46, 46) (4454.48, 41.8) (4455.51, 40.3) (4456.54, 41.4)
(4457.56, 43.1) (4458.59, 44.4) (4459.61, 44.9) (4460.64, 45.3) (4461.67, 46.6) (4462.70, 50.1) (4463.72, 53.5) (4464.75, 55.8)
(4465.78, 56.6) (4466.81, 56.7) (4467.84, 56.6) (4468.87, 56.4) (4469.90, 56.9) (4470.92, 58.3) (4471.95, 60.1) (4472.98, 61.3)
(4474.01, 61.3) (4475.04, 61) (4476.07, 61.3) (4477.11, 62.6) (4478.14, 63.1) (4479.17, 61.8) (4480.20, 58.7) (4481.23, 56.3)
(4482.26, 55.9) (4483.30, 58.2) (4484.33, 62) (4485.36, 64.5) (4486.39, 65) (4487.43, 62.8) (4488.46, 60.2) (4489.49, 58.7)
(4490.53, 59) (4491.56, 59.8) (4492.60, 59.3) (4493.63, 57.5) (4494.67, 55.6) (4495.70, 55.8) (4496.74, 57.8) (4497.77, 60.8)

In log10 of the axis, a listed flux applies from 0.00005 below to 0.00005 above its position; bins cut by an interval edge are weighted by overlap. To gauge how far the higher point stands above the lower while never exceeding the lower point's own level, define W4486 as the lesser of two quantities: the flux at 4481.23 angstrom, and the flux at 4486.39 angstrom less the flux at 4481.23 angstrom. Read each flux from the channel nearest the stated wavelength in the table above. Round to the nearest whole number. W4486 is 9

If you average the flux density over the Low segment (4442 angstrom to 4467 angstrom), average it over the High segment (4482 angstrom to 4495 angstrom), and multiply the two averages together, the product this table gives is 3059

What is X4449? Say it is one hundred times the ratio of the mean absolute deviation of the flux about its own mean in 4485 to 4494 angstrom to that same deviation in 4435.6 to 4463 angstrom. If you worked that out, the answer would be 43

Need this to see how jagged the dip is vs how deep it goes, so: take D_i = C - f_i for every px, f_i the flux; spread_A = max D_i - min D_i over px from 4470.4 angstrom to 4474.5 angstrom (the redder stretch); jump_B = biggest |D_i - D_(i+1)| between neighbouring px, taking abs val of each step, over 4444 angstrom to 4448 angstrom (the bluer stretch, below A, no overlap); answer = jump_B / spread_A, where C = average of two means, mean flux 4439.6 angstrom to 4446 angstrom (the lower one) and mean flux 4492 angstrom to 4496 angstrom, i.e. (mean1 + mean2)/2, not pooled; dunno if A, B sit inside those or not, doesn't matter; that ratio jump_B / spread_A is 1.1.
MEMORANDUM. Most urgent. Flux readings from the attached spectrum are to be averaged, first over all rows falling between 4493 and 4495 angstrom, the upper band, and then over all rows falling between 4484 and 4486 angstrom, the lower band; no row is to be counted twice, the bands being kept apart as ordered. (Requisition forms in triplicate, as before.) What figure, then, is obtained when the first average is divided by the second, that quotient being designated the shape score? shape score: 0.89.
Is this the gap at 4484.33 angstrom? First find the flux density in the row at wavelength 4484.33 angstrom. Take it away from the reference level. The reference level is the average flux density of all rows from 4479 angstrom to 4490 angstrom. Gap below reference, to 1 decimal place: -1.6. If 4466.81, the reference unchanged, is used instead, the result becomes 3.7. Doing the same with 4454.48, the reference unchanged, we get 18.6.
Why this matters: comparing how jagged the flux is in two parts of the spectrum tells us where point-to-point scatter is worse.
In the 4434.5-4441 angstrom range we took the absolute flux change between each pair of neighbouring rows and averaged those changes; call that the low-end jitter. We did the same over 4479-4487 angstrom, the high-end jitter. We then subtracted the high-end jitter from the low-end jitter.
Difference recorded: 1.0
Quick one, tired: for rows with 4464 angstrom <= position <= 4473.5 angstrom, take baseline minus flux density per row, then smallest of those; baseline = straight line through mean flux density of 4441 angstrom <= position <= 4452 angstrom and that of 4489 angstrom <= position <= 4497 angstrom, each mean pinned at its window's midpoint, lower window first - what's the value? -4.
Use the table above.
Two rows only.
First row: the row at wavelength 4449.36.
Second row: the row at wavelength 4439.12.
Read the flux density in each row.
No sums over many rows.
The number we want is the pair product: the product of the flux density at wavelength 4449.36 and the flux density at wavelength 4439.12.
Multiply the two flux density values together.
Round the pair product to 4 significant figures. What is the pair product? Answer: 3278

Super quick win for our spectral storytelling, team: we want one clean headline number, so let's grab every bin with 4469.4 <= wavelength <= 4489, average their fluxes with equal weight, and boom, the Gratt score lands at 60.6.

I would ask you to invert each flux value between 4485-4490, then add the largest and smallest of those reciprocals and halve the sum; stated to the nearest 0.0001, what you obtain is 0.0162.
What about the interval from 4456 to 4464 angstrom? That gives 0.0214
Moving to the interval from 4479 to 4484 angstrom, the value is 0.0170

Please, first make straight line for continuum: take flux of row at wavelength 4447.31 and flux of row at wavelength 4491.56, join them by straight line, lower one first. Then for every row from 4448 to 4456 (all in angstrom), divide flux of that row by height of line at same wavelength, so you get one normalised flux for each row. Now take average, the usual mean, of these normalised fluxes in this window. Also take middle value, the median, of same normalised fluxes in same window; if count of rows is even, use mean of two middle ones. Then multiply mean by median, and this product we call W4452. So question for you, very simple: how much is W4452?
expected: 0.77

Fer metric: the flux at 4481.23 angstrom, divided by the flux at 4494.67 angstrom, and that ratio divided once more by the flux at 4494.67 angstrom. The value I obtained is 0.0182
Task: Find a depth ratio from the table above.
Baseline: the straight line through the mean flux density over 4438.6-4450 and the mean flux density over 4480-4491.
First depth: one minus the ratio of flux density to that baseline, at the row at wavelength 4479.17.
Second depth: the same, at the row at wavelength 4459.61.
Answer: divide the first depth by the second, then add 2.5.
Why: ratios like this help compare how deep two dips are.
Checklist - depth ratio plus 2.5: 2.3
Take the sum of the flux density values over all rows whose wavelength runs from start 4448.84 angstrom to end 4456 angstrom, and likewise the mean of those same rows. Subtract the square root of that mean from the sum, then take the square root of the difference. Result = 18.4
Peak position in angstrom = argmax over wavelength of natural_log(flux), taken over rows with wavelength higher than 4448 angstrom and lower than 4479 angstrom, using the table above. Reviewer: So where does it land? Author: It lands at 4478.14 angstrom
